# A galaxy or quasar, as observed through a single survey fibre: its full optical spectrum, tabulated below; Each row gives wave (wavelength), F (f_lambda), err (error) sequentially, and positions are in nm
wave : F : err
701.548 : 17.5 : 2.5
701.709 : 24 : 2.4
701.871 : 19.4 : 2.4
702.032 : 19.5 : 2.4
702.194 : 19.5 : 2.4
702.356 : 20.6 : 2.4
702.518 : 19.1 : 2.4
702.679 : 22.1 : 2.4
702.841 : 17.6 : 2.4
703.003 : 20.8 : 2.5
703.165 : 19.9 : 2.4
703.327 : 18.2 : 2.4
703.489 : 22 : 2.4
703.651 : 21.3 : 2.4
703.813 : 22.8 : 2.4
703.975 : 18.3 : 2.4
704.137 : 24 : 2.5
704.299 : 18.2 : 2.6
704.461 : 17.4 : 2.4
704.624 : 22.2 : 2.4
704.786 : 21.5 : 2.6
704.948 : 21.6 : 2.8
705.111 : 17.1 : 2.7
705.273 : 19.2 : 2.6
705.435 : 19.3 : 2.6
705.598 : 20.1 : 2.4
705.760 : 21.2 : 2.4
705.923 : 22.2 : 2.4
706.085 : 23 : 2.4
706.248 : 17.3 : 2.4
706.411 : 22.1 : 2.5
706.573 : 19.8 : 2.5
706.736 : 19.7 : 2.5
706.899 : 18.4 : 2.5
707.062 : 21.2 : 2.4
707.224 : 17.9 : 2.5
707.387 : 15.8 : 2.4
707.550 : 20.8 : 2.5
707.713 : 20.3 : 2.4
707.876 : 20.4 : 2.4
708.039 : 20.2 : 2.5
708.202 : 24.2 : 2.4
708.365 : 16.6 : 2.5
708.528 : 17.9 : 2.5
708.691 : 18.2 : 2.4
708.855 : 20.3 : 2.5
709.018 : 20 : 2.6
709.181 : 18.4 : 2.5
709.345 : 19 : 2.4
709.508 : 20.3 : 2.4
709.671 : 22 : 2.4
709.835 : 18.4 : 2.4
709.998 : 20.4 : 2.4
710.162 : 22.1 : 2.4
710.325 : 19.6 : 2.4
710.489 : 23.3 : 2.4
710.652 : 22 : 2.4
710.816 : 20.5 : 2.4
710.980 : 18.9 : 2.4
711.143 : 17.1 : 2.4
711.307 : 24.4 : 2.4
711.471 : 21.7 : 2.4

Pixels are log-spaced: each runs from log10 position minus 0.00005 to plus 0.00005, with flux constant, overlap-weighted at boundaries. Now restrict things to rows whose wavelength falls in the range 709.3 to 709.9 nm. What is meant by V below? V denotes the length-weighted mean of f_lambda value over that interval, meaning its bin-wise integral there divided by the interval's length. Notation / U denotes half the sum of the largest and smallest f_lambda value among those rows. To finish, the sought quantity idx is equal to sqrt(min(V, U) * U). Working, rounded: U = 20.2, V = 20.0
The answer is 20.1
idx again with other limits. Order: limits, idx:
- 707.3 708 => 18.3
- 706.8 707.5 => 18.5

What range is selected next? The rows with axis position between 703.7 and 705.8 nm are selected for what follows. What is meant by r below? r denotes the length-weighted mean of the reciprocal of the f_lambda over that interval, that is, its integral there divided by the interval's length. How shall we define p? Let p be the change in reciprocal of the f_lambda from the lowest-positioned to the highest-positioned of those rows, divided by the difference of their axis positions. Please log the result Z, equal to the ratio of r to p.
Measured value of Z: 29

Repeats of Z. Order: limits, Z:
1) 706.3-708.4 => 7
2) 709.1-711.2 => 24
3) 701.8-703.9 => -13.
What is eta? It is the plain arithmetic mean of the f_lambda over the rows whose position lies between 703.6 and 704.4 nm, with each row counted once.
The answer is 20.9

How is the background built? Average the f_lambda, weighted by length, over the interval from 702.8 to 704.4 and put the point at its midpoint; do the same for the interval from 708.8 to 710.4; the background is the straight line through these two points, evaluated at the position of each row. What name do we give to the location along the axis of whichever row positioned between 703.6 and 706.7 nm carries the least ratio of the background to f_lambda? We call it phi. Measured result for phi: 704.137 nm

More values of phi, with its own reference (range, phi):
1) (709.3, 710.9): 710.489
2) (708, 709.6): 708.202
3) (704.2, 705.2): 704.624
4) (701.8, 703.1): 702.679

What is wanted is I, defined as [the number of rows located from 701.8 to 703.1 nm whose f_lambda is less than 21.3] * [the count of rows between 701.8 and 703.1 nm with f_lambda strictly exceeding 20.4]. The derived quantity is 21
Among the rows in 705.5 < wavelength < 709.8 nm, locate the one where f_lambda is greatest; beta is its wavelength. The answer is 708.202 nm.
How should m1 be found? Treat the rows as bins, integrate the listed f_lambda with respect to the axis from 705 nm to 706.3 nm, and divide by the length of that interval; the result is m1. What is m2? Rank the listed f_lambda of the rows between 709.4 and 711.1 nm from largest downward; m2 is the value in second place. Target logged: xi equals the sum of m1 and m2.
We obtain 42.1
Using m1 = 20.0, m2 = 22.1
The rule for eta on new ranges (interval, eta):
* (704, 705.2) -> 20.3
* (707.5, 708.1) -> 20.4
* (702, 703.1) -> 19.9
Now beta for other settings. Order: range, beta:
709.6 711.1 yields 710.489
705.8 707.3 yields 706.085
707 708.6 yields 708.202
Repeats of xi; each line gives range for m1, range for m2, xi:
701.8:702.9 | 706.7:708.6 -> 40.9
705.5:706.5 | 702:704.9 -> 43.7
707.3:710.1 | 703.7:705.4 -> 42.4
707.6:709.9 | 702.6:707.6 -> 42.7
